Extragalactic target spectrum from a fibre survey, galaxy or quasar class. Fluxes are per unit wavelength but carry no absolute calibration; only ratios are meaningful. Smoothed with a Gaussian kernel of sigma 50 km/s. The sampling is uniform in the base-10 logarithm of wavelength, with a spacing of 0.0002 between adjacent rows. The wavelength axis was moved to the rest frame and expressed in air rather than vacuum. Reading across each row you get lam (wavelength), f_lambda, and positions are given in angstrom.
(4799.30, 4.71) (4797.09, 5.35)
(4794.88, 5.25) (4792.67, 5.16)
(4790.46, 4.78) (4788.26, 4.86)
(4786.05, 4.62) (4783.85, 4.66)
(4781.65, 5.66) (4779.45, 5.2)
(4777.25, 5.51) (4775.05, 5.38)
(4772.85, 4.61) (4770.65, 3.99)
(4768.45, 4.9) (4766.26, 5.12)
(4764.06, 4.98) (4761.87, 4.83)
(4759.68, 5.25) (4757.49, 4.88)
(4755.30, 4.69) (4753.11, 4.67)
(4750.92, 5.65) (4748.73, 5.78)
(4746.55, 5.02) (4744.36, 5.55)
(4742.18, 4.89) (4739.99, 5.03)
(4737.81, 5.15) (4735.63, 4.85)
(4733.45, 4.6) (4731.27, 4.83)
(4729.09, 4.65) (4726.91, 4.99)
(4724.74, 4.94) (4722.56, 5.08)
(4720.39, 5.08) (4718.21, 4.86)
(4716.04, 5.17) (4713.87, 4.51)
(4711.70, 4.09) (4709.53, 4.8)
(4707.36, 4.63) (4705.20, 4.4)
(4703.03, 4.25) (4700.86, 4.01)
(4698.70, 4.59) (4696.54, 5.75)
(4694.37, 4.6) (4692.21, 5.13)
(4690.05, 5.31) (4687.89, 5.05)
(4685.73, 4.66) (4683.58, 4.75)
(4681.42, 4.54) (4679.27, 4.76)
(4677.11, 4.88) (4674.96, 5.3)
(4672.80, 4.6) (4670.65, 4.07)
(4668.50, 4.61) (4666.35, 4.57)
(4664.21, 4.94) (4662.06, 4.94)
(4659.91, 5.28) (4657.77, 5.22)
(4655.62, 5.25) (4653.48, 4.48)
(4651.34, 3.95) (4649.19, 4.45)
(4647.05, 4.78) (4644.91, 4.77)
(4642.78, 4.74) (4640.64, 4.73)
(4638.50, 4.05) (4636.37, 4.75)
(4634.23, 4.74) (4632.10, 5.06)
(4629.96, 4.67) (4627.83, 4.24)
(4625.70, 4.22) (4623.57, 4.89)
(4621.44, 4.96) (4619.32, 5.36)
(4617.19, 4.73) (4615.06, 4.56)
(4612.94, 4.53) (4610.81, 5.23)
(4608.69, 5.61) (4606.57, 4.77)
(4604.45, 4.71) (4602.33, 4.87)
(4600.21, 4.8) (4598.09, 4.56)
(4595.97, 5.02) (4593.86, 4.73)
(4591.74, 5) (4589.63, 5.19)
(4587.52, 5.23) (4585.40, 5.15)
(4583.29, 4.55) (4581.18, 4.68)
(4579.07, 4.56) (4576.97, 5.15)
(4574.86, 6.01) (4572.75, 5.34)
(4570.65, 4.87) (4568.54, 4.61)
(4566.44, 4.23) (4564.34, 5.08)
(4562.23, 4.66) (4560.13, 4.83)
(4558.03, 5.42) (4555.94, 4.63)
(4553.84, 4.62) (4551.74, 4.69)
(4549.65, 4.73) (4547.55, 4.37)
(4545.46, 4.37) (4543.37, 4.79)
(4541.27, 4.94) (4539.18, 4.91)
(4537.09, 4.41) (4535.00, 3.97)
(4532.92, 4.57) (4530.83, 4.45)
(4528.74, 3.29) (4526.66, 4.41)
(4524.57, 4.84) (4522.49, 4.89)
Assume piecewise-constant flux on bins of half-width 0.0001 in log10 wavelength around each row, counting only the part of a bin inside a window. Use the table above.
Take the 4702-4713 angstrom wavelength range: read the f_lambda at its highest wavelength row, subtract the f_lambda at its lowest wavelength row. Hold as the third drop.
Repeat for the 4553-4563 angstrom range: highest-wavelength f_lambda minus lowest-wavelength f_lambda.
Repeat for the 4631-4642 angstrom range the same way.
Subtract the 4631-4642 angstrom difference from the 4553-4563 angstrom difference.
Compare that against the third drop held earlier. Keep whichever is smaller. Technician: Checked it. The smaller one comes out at -0.16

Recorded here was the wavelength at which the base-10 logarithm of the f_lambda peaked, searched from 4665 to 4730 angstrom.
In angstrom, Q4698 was 4696.54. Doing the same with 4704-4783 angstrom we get 4748.73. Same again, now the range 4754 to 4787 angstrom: 4781.65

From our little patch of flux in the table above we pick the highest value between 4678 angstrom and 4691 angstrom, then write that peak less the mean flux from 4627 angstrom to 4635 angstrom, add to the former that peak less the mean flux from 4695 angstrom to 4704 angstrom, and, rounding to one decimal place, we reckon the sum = 1.3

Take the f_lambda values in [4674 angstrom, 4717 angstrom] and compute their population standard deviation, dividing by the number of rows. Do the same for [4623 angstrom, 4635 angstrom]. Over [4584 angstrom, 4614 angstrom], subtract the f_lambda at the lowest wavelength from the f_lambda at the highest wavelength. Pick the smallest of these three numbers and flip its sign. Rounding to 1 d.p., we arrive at 0.6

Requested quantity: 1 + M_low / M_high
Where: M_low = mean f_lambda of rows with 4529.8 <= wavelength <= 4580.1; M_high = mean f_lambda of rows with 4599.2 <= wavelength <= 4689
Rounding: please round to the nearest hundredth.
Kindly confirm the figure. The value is 2.00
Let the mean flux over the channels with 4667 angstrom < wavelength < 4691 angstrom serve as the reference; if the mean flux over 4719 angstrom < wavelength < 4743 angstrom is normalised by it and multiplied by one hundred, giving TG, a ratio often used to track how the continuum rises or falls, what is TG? 103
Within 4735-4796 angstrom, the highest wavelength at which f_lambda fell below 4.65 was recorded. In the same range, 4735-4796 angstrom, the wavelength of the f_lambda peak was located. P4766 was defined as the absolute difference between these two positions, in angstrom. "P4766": 37.3 angstrom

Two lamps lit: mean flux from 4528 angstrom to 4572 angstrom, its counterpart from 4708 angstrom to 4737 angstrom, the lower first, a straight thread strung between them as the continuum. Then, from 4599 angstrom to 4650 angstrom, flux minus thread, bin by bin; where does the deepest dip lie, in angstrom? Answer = 4638.50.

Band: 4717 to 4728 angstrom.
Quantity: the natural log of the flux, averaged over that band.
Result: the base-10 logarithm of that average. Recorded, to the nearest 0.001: 0.206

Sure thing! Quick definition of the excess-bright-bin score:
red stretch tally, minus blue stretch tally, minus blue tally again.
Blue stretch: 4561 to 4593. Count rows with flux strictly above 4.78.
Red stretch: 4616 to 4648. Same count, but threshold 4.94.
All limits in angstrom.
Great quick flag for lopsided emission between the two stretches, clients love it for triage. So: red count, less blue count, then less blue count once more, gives -15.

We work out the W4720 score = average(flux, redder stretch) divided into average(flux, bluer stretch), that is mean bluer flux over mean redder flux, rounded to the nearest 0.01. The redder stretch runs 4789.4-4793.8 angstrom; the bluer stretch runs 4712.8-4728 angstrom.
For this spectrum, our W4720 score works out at 1.00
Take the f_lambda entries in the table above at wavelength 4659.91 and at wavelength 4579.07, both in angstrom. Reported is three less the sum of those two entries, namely -6.8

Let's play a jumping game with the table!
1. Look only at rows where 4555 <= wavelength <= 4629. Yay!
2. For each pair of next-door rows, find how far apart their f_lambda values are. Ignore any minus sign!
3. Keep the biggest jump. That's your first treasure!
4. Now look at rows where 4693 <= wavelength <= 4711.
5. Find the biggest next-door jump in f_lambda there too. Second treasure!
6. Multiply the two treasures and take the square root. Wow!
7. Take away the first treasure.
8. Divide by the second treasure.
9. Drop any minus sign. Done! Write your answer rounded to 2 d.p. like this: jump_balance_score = 0.12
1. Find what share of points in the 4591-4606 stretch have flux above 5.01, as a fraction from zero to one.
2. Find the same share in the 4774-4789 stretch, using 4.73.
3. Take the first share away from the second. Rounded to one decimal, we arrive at 0.6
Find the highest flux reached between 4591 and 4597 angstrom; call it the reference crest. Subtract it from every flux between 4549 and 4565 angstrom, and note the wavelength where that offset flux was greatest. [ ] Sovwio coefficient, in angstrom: 4558.03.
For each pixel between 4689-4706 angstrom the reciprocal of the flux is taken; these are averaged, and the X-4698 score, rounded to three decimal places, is 0.213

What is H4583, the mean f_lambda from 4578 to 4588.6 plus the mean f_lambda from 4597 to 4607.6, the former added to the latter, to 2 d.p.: 9.58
